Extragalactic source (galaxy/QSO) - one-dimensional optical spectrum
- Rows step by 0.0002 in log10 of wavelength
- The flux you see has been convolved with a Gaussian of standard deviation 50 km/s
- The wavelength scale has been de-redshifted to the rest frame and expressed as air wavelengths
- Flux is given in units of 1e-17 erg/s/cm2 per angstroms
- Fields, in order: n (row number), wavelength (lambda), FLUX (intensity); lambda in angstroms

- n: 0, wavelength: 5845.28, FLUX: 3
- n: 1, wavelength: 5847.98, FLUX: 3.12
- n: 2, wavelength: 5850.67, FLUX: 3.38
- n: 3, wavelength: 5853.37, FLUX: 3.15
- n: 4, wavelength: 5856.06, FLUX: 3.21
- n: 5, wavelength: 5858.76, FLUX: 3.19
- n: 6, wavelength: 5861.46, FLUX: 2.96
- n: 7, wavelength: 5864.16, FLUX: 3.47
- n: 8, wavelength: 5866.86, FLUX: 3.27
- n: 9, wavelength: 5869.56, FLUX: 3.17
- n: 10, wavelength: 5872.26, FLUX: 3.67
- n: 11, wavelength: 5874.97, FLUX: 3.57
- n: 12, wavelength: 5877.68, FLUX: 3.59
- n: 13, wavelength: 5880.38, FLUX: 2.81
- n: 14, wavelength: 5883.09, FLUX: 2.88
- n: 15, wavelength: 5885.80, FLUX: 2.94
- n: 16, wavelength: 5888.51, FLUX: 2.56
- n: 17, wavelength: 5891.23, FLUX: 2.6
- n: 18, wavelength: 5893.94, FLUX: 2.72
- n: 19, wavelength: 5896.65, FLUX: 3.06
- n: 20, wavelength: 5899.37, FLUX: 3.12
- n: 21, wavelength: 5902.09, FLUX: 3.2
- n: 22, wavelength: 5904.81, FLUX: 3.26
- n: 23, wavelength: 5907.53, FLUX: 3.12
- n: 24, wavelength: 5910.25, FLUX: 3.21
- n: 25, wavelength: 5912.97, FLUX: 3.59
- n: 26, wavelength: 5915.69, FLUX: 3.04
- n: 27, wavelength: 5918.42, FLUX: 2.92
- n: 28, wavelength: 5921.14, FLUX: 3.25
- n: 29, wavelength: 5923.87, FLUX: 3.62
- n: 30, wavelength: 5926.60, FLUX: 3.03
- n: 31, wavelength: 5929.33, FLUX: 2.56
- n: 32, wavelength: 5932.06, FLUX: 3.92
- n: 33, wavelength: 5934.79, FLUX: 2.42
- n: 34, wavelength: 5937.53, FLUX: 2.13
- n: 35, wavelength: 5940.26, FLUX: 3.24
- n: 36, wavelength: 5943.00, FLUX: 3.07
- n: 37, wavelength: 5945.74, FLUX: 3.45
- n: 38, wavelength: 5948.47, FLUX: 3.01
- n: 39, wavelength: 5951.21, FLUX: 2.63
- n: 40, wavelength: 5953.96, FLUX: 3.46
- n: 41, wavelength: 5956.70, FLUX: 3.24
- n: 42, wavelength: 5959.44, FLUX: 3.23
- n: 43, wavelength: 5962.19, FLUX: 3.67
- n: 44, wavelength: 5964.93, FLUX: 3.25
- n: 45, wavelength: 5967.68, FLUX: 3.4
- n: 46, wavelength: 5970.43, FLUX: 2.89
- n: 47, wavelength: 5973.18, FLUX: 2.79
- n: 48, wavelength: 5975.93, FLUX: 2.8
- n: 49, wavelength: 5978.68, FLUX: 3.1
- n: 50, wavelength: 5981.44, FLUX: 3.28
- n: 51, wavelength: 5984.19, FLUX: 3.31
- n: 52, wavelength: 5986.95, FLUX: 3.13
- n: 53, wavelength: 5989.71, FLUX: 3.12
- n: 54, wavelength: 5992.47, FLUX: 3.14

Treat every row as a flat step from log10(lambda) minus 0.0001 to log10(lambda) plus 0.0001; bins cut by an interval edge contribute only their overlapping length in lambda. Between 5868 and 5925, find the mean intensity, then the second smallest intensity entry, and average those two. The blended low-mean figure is 2.87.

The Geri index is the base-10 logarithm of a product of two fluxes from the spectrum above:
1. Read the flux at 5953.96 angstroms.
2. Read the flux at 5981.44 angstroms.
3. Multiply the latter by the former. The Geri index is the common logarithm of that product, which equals 1.05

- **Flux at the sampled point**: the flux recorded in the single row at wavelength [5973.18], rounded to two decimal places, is 2.79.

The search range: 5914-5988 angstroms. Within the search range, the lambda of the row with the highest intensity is 5932.06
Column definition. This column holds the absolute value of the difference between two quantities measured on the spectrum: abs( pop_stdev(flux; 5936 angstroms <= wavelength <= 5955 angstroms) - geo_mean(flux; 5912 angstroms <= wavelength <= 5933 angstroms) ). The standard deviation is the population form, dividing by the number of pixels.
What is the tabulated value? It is 2.77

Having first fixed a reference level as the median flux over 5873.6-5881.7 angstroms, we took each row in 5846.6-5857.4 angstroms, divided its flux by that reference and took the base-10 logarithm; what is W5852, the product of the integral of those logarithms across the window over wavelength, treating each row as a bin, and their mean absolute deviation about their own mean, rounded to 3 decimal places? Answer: -0.005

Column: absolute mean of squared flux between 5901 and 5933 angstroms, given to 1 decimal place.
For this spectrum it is 10.5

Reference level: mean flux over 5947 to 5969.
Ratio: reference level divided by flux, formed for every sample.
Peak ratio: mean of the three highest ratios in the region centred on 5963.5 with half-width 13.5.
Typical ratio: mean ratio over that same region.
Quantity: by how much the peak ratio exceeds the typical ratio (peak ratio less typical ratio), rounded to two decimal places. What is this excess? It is 0.14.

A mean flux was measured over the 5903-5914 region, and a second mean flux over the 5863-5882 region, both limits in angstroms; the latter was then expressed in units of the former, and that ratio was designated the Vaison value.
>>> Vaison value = 1.02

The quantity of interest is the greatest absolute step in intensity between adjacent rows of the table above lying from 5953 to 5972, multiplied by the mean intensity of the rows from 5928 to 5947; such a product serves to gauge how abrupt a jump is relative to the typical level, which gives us 1.5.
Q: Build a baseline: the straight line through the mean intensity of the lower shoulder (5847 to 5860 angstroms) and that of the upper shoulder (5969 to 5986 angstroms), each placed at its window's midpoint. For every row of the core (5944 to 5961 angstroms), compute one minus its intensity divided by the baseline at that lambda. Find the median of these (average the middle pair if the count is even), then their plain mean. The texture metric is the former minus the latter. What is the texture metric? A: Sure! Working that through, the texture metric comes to -0.02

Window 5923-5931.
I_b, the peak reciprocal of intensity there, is 0.39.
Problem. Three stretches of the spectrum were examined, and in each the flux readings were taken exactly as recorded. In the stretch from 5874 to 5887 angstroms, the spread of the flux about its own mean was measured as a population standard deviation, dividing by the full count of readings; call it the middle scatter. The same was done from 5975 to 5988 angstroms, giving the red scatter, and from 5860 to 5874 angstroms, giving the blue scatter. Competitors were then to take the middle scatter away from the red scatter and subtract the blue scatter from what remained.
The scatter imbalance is -0.41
